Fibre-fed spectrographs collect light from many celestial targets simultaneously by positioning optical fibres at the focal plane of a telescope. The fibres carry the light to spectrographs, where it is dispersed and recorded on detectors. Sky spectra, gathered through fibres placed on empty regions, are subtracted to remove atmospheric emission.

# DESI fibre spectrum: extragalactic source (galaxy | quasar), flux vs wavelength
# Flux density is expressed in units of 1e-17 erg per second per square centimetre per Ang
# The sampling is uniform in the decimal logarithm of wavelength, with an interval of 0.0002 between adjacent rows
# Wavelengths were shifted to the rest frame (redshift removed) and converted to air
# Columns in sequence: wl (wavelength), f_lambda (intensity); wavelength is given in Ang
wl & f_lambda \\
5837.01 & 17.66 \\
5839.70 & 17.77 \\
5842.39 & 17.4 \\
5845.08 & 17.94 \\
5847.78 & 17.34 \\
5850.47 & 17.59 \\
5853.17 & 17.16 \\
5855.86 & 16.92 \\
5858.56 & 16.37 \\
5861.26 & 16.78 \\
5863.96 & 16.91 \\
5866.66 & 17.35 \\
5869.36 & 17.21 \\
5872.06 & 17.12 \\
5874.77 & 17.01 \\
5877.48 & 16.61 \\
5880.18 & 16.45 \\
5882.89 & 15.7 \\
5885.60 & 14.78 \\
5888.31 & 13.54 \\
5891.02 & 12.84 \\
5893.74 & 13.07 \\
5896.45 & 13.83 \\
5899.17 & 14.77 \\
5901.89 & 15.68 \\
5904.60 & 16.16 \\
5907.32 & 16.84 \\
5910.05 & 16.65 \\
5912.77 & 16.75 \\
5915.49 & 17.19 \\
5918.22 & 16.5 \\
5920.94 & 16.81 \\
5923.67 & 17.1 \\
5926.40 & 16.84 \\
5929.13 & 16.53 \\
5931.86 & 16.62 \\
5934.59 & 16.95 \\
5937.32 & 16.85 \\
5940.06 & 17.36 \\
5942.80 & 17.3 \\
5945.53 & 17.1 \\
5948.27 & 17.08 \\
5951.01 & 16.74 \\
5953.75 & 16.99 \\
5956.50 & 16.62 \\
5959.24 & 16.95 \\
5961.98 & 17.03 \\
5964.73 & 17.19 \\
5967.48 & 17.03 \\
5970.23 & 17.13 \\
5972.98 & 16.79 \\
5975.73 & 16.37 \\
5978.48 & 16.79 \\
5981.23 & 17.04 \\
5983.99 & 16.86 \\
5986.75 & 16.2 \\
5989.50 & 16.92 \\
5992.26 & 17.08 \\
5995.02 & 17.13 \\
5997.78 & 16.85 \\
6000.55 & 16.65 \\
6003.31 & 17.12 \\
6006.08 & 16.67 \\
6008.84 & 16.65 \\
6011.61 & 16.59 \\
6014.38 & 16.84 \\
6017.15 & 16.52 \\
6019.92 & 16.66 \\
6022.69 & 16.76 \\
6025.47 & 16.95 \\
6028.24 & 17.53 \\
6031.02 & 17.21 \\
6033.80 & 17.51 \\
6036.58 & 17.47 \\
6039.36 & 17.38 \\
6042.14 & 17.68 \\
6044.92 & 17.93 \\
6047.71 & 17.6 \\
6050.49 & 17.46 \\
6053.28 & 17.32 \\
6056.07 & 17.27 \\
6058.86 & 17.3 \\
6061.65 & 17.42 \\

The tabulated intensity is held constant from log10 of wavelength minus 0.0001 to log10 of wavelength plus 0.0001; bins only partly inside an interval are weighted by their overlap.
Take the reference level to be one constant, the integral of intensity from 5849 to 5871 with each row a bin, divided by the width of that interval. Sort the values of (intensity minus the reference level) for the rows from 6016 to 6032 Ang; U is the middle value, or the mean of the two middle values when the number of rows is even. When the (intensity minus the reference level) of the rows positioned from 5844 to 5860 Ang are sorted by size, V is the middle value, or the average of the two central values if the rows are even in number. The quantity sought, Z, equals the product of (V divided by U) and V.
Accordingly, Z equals -0.2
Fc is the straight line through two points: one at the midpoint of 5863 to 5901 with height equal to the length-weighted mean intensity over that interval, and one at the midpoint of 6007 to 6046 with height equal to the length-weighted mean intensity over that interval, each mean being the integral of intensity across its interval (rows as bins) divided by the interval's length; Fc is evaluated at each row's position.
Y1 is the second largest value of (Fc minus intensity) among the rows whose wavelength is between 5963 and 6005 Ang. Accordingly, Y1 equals 0.2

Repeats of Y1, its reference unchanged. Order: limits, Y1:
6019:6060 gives 0.3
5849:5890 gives 0.8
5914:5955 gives -0.5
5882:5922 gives 2.6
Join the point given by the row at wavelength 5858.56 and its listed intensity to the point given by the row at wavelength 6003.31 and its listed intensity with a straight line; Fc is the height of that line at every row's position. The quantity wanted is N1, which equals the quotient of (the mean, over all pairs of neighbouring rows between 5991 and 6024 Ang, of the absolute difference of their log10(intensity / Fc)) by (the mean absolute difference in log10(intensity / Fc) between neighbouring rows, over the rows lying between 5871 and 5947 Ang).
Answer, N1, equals 0.4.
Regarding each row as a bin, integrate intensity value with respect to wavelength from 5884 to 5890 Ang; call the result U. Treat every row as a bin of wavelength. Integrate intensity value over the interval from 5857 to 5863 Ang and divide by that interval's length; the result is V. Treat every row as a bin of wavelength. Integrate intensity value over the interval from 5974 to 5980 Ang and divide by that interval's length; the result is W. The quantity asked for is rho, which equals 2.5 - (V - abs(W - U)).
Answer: 54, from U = 85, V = 16.6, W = 16.6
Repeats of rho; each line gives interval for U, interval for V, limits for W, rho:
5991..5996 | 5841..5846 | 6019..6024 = 54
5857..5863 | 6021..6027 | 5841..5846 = 68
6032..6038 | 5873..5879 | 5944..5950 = 73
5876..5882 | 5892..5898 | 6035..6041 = 71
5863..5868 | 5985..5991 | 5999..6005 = 55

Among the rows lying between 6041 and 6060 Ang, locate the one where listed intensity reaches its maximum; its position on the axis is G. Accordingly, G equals 6044.92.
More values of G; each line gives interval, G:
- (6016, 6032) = 6028.24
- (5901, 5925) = 5915.49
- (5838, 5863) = 5845.08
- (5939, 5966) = 5940.06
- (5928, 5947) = 5940.06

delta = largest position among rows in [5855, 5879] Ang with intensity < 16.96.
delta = 5877.48 Ang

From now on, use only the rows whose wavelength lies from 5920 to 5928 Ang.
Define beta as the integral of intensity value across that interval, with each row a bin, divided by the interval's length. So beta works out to 16.9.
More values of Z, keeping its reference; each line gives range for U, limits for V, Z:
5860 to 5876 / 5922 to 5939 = 2.0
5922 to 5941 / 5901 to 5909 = -4.0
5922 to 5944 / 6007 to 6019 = -1.2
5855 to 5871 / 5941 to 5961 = 0.0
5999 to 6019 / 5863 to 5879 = 0.0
